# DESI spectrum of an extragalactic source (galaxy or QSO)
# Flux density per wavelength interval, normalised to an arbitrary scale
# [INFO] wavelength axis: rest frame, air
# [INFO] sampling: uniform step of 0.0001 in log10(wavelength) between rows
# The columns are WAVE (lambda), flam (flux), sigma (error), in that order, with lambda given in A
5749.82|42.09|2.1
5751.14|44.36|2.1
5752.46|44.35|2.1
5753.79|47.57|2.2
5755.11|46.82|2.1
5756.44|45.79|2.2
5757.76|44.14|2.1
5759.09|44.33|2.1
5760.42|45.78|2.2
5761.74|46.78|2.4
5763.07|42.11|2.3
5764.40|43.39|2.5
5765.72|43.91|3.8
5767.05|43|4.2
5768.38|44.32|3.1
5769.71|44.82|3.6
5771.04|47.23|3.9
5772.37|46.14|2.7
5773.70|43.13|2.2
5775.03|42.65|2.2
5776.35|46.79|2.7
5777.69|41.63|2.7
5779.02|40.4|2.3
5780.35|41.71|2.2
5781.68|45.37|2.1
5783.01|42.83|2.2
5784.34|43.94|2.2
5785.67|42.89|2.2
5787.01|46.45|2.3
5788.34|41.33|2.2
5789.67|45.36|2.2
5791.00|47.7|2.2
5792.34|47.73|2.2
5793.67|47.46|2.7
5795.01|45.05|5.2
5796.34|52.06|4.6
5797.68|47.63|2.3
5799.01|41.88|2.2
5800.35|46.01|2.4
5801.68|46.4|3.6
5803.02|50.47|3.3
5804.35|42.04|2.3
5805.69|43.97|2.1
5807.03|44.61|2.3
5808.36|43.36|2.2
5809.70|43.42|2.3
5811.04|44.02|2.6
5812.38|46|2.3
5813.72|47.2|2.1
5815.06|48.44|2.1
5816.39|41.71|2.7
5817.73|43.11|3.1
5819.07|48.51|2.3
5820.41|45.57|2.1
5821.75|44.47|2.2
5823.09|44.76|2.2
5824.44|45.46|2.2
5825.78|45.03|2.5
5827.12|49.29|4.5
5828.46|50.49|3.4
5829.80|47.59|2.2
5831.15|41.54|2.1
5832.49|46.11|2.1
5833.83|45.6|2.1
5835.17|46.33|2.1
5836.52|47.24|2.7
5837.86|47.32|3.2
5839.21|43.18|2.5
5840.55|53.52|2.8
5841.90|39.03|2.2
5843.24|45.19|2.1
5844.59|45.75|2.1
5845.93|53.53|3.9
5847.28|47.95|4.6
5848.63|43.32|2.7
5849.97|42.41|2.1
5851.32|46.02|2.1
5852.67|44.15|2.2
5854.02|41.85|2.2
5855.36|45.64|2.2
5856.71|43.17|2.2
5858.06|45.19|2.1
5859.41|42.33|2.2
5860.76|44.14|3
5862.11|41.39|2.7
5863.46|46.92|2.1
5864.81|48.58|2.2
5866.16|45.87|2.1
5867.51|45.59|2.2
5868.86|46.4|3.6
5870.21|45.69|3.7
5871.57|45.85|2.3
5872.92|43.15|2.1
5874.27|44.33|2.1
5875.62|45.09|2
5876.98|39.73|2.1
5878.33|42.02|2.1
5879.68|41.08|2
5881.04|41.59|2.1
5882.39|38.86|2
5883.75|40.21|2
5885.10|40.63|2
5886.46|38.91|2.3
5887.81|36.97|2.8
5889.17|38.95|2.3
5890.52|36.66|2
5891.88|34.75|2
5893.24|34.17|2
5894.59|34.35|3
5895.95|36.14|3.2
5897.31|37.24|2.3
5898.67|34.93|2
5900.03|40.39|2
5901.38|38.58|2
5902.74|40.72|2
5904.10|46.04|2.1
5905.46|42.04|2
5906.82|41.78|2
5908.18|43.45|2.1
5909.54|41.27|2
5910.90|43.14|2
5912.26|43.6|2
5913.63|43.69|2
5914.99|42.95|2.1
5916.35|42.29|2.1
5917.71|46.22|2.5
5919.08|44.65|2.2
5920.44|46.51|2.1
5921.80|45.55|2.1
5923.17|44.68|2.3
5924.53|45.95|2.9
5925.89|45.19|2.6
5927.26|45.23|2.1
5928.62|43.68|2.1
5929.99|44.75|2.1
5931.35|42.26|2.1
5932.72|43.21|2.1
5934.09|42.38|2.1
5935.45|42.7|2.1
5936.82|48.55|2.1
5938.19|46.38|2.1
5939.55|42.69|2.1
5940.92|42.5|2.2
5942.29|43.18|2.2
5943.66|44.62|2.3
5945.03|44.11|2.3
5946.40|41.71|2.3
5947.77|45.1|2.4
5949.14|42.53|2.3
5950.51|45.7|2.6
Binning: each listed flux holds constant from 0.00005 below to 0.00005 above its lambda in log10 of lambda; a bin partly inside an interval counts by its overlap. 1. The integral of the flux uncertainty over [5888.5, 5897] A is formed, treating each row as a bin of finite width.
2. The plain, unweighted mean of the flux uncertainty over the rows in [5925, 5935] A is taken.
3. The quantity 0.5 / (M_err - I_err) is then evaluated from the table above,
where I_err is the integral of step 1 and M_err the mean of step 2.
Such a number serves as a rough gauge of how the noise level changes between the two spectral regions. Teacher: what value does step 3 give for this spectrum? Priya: -0.03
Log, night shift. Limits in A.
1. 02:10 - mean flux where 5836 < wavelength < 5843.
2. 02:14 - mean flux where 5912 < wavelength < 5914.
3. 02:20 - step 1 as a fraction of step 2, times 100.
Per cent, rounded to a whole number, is 106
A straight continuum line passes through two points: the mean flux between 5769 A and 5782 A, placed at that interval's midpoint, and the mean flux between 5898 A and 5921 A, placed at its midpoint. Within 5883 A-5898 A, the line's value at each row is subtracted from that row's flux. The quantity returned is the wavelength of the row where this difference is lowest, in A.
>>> 5893.24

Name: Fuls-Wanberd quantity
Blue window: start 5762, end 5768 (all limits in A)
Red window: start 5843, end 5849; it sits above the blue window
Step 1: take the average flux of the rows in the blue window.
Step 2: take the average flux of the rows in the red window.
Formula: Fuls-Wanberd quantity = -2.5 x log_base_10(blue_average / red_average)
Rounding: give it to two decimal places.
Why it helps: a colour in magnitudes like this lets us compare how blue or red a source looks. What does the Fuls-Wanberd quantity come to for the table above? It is 0.10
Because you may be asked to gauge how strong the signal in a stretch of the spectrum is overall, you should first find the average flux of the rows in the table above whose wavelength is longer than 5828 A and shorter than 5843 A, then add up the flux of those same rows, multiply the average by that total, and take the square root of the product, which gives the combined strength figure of 153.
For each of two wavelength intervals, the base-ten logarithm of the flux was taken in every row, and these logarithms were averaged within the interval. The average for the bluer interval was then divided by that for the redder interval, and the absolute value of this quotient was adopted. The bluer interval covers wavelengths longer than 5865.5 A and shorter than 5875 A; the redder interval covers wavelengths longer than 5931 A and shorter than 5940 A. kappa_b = 1.01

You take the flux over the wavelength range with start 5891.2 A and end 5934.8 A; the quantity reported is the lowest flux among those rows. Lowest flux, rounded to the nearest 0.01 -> 34.17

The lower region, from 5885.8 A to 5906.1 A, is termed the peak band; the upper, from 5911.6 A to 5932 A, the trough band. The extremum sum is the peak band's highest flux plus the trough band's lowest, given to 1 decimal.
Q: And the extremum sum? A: 88.3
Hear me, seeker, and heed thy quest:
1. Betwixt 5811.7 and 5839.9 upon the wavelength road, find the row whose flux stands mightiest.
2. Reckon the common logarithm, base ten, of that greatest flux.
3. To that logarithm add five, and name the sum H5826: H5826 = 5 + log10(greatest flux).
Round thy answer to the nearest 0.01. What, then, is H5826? 6.70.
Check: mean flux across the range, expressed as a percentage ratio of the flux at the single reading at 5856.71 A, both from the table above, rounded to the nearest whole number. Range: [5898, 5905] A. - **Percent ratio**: 93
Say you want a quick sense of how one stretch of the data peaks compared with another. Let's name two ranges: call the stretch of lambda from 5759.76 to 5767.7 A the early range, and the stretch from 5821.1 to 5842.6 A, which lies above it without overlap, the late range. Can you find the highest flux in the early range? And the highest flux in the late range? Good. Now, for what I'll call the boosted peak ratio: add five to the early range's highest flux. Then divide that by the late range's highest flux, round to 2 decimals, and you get 0.97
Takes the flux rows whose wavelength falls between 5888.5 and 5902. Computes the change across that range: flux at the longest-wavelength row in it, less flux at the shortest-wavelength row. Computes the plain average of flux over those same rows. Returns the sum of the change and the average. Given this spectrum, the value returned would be 36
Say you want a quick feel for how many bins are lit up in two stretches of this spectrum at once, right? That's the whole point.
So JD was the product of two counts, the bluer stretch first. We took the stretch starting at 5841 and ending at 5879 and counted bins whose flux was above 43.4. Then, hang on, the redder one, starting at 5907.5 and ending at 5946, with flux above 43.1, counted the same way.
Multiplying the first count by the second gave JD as 360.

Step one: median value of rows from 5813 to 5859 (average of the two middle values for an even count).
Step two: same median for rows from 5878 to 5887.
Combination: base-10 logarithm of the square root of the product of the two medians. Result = 1.63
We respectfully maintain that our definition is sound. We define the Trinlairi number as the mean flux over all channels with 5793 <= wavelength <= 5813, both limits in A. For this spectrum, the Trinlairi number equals 45.6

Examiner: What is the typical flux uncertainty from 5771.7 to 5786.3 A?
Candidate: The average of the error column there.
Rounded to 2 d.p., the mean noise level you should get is 2.34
